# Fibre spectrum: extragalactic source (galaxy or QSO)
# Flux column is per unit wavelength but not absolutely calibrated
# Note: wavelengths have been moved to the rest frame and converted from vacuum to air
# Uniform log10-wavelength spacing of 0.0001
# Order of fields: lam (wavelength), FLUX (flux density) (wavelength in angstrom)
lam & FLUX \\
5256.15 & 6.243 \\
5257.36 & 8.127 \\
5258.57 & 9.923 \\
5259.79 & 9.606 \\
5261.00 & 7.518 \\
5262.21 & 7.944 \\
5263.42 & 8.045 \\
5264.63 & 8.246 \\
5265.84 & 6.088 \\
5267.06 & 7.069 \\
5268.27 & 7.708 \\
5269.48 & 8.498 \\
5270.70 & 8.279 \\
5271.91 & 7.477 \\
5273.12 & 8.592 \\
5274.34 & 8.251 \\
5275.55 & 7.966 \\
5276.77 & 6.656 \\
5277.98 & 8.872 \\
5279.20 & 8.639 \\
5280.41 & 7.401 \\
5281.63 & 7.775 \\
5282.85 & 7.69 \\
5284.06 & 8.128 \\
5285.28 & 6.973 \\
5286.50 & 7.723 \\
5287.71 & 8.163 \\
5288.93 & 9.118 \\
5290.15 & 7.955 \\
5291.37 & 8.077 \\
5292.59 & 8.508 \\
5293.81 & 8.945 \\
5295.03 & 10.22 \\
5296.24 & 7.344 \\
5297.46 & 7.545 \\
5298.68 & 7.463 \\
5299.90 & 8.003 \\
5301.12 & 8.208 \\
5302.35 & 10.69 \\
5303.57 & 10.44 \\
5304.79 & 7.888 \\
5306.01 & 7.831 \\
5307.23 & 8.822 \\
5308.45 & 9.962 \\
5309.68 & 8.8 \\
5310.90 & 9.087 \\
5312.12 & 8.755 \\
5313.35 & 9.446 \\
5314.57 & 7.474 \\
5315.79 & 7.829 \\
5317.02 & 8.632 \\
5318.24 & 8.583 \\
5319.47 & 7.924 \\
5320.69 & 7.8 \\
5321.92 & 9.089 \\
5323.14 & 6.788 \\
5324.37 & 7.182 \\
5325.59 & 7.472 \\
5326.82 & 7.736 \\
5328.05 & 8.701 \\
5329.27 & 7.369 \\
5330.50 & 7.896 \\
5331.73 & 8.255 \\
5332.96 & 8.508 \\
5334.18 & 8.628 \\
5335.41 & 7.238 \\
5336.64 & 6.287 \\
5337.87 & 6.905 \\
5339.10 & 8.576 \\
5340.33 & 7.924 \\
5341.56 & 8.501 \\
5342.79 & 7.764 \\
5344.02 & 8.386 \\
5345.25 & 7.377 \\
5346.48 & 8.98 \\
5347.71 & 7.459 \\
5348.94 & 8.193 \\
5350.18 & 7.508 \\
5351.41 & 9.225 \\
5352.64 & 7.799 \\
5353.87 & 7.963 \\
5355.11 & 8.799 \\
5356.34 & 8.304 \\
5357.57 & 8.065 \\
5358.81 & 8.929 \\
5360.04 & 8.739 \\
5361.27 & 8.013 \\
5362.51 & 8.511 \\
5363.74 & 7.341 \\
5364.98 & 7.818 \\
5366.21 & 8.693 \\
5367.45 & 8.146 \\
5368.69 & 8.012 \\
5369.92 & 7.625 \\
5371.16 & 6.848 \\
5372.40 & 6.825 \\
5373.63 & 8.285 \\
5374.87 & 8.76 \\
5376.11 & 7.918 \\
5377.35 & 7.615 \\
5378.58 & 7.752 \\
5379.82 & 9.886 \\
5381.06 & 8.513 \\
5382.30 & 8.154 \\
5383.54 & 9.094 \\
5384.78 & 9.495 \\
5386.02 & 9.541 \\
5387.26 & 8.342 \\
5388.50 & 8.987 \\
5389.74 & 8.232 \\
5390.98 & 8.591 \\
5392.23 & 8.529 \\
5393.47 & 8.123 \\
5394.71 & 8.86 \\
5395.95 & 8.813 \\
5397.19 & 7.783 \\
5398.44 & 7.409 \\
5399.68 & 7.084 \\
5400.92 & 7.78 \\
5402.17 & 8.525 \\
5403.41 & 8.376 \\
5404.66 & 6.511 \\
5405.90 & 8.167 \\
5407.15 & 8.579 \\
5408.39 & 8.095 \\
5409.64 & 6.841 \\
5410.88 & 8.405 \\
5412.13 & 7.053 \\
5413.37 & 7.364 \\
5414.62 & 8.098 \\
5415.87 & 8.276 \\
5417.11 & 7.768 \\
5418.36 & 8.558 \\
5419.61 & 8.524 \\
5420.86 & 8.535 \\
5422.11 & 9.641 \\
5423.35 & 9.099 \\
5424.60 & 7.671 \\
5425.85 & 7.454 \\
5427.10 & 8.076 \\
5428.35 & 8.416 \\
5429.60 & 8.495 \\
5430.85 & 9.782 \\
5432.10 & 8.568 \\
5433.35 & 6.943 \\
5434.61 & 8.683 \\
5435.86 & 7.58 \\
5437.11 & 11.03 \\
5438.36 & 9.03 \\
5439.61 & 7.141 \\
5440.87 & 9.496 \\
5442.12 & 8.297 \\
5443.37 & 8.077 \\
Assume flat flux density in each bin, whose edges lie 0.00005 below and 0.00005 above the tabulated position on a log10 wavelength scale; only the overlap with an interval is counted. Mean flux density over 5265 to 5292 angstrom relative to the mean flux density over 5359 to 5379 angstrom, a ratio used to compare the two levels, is 0.99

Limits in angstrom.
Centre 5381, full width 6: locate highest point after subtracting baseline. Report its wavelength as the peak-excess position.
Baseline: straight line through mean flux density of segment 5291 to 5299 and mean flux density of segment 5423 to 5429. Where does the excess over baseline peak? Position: 5379.82 angstrom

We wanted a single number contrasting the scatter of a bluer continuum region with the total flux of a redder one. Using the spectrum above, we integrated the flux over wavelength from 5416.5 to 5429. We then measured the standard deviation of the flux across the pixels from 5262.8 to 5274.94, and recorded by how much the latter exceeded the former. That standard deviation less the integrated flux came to -104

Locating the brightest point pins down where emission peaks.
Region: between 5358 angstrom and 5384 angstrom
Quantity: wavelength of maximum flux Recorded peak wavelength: 5379.82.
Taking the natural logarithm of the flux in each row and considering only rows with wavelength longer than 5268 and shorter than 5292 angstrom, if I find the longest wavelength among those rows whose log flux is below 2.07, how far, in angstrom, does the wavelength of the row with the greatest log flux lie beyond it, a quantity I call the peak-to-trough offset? 2.4 angstrom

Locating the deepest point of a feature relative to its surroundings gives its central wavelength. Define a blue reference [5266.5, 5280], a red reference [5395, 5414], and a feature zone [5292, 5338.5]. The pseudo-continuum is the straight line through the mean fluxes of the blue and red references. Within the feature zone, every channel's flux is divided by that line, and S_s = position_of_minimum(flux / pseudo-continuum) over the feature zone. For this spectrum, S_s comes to 5336.64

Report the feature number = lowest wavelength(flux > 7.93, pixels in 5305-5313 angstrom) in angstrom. 5307.23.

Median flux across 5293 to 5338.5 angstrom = 8.0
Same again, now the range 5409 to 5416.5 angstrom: 7.7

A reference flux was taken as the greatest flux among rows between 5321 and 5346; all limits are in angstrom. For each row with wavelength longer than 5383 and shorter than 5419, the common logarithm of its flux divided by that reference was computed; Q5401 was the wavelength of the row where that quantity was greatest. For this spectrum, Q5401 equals 5386.02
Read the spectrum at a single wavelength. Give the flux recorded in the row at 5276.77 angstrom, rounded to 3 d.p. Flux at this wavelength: 6.656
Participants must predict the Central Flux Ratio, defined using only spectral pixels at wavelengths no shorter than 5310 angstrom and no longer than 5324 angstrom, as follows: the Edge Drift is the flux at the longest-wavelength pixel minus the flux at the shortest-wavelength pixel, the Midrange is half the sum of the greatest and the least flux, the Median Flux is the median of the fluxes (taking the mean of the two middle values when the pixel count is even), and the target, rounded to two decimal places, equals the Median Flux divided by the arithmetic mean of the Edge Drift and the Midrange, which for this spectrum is 2.95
